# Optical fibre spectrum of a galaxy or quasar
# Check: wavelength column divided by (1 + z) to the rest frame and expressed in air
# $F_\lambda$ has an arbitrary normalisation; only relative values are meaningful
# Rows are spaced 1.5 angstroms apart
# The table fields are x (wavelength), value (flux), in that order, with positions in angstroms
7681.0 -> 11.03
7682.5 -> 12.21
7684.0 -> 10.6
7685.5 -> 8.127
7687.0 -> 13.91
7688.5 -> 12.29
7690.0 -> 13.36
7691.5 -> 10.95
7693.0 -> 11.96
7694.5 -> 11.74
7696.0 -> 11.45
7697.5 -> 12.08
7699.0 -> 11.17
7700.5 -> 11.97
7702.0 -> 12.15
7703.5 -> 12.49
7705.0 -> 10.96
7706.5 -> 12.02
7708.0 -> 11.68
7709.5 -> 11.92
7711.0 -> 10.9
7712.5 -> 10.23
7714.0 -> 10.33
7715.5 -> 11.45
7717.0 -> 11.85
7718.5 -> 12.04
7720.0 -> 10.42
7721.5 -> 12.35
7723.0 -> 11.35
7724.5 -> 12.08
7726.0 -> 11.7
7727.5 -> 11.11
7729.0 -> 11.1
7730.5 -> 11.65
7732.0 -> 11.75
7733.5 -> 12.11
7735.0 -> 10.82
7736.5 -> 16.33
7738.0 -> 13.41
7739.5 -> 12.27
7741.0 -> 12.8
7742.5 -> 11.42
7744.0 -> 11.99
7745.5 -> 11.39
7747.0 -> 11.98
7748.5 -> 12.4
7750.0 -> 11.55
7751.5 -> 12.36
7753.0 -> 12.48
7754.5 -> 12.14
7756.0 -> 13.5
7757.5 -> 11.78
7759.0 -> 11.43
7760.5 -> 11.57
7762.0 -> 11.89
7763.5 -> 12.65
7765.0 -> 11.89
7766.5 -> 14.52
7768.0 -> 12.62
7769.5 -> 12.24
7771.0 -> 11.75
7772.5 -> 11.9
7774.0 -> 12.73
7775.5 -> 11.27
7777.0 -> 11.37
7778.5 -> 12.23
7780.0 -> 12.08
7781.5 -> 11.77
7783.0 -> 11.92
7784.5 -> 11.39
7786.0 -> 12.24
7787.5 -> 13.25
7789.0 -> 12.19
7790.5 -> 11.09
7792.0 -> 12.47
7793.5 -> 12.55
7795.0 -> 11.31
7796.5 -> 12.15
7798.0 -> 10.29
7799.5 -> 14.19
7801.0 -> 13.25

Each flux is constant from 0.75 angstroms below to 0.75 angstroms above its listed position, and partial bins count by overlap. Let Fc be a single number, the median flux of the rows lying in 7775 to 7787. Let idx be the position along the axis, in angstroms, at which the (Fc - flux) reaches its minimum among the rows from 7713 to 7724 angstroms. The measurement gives 7721.5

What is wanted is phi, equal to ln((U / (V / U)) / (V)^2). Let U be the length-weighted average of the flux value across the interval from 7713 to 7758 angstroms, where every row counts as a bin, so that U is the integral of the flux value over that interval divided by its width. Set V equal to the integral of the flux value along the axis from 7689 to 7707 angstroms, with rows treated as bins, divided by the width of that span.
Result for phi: -2.45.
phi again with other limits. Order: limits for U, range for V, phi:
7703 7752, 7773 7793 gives -2.52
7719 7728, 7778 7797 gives -2.58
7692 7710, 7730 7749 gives -2.60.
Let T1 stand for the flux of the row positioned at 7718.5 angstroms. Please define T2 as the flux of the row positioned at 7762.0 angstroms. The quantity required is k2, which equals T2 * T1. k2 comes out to 143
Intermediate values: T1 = 12.04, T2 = 11.89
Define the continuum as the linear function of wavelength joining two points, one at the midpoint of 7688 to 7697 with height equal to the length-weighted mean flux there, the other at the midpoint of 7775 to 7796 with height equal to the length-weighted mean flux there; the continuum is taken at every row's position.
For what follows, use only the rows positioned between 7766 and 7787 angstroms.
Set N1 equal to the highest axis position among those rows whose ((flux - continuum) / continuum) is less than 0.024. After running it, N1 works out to 7784.5 angstroms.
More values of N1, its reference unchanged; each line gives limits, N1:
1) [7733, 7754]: 7750.0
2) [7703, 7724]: 7723.0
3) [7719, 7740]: 7735.0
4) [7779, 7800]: 7798.0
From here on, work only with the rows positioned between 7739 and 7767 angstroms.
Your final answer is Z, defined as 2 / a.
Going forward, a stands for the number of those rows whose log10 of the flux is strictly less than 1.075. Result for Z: 0.33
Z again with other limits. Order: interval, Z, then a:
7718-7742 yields 0.25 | 8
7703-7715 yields 0.40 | 5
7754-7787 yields 0.25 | 8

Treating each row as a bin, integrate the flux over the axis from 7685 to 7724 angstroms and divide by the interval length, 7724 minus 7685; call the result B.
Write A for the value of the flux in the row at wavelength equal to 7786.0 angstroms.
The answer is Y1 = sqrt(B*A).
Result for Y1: 11.9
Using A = 12.24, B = 11.6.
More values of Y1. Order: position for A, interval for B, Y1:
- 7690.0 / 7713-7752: 12.6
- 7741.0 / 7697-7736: 12.2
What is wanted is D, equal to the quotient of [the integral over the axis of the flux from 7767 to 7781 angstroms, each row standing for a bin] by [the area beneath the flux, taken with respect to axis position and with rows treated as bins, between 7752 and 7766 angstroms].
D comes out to 0.99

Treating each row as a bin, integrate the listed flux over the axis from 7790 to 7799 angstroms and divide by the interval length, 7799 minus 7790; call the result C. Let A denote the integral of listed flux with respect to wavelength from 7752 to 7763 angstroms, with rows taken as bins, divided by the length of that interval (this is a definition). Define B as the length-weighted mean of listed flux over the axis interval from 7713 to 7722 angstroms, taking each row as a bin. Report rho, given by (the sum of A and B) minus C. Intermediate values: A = 12.1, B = 11.3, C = 11.7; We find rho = 11.7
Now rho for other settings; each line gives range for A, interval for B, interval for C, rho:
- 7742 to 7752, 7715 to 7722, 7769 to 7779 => 11.6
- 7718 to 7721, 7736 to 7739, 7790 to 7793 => 13.9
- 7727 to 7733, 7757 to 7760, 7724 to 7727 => 11.2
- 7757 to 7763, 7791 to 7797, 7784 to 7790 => 11.5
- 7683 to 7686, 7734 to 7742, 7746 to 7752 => 10.7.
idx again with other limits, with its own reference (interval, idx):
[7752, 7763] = 7756.0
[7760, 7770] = 7766.5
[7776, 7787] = 7786.0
